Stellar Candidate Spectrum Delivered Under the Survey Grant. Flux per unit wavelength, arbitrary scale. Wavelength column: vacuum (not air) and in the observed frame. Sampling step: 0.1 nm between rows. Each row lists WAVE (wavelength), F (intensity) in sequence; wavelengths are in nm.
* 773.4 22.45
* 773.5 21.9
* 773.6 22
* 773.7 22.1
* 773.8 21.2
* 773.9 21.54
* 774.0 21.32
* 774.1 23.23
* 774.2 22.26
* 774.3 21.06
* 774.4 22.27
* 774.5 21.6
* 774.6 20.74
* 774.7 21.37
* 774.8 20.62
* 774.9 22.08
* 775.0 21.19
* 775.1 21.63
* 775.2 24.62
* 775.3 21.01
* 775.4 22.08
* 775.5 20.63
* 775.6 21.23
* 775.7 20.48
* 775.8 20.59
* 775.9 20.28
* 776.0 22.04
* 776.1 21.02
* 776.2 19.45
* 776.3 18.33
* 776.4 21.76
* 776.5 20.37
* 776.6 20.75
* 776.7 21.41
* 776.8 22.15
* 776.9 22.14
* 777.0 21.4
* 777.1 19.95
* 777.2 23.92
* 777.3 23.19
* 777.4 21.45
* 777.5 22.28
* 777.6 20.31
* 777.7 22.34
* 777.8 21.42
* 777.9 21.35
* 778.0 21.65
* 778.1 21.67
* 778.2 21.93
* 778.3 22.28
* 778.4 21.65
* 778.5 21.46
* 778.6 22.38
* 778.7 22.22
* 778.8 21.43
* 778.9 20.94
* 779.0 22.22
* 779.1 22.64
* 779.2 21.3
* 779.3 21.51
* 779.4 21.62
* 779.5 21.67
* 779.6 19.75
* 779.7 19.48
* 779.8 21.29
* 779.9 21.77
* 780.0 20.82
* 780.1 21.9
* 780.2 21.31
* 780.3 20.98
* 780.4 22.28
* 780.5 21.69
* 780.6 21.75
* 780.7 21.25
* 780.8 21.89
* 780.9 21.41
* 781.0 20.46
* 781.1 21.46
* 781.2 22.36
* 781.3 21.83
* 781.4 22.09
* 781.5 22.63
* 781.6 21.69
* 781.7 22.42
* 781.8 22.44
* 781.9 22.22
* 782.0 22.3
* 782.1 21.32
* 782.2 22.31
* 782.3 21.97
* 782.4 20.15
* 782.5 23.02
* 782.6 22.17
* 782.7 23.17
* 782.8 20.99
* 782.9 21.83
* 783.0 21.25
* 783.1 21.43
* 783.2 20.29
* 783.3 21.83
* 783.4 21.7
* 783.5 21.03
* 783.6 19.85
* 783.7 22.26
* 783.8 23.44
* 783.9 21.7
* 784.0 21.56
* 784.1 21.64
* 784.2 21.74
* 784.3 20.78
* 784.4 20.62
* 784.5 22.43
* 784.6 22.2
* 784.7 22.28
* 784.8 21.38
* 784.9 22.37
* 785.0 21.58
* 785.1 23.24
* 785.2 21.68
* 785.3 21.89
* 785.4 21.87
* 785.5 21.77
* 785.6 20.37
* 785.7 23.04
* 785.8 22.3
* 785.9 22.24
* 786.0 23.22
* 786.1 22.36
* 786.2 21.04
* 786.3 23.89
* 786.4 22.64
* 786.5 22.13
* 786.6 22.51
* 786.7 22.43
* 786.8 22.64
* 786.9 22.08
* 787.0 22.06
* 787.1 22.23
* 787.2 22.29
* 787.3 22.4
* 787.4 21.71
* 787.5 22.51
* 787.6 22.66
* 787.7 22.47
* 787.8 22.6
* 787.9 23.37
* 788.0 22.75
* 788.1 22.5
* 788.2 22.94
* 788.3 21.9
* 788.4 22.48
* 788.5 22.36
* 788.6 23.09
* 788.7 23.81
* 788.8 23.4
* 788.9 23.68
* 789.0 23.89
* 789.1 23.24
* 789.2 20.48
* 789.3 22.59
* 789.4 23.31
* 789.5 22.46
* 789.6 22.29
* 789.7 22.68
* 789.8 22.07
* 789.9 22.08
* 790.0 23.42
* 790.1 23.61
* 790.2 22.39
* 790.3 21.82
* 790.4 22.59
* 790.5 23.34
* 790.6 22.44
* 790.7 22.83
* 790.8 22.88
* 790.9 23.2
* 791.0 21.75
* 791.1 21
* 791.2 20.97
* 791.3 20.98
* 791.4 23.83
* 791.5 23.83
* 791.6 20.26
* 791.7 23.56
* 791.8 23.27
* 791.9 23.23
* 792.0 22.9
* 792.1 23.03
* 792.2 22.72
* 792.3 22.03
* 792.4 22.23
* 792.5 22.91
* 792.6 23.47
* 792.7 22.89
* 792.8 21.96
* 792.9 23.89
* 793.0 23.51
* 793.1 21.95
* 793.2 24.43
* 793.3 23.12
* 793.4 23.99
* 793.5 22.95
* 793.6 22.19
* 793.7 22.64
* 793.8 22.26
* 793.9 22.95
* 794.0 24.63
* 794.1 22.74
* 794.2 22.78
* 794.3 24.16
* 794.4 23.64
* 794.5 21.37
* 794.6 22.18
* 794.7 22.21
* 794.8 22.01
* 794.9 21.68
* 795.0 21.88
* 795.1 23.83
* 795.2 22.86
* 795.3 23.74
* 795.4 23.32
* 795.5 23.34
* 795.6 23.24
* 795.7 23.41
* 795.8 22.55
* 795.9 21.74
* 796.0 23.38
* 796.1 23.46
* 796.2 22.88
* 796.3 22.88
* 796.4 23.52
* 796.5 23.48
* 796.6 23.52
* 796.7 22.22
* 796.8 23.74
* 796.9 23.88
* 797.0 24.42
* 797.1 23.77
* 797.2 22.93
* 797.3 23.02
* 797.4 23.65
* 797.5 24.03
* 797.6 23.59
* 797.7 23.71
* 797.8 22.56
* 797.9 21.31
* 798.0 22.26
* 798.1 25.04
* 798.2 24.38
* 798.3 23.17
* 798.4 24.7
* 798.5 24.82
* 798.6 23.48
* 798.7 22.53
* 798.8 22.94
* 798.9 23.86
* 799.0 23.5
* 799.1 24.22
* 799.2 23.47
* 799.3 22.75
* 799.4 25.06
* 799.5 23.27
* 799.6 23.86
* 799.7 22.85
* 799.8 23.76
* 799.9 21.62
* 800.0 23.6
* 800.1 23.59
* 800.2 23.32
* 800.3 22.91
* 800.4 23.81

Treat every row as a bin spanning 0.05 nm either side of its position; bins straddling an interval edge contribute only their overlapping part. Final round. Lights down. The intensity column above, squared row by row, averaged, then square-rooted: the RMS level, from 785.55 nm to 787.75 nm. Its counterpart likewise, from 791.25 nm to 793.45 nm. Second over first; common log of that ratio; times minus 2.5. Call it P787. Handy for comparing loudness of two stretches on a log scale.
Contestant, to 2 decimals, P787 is -0.03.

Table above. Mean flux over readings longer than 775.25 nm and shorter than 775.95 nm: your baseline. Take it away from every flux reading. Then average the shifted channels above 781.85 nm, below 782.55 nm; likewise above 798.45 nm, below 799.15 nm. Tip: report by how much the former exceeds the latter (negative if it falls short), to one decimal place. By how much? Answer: -1.7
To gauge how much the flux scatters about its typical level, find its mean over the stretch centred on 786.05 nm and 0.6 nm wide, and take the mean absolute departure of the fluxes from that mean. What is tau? 0.7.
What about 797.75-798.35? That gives 1.1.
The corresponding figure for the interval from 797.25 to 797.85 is 0.4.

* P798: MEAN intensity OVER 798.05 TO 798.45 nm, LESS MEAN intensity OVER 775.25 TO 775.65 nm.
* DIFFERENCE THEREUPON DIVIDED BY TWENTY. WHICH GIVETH 0.15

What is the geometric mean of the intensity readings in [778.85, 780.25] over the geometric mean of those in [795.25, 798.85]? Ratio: 0.912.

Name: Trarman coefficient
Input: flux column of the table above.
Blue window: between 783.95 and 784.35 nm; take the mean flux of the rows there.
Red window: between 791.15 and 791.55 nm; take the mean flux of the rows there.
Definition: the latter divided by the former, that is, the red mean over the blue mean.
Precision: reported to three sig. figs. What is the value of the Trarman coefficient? 1.05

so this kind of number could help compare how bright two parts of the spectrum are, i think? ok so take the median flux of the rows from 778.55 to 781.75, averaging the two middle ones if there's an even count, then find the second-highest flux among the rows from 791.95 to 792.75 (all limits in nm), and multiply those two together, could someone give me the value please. 499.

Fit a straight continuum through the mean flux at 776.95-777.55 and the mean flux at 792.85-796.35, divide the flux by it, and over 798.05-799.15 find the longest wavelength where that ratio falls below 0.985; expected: 798.7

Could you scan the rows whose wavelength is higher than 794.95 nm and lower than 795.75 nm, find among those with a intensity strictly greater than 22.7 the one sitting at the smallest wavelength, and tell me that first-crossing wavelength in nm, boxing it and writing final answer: 795.1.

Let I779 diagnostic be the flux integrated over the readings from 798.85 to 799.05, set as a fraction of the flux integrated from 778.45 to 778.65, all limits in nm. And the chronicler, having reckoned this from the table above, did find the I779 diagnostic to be 1.08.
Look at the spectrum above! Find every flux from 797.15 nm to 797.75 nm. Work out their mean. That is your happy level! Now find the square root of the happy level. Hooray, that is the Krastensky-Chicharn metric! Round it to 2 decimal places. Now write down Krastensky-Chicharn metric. 4.85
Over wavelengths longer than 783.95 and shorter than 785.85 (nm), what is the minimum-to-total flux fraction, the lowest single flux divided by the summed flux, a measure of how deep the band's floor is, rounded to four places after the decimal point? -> 0.0491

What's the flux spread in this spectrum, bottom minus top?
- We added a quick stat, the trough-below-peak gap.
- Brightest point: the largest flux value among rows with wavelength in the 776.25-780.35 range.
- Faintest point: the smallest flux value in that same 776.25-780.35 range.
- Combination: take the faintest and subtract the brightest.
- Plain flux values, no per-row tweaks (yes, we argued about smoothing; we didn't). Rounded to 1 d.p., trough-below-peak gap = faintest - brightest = -5.6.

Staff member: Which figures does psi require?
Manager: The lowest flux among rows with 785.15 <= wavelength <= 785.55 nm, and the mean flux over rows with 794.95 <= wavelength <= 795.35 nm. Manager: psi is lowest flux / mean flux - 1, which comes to -0.061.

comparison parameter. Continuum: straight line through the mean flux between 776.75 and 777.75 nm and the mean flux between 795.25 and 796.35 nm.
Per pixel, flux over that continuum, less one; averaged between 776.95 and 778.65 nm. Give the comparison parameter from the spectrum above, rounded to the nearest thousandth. -0.007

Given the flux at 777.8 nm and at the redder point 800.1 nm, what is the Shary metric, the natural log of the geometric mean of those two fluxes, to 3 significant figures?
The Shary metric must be 3.11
